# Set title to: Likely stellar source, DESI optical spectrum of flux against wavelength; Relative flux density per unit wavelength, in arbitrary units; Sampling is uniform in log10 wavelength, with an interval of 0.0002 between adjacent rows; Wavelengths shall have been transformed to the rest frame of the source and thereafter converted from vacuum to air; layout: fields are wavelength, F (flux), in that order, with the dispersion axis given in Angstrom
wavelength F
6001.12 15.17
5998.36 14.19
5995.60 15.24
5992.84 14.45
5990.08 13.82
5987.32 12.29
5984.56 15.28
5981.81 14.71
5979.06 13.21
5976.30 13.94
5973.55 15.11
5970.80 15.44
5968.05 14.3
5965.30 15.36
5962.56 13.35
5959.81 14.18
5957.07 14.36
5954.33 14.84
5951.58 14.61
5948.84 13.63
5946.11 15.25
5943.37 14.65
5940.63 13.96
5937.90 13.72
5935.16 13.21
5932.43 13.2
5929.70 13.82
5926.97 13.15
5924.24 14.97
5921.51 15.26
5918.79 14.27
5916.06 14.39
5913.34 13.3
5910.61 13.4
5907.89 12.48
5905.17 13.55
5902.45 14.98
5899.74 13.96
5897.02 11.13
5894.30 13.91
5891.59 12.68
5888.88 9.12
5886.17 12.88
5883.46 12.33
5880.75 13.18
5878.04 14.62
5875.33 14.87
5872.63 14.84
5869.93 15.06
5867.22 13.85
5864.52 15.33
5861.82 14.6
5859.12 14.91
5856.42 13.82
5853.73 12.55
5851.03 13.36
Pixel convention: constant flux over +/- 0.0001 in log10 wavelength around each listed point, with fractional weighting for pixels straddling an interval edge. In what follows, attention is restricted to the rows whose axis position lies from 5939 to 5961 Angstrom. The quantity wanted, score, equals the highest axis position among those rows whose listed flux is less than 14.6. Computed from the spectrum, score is 5959.81 Angstrom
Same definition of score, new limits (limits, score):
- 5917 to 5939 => 5937.90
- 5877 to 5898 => 5897.02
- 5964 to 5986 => 5979.06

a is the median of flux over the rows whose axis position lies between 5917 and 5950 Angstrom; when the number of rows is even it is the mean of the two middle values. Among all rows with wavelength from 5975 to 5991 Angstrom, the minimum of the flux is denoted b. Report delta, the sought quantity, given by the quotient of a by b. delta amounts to 1.13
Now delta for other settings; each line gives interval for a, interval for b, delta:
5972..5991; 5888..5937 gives 1.53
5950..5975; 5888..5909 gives 1.60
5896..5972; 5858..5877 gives 1.02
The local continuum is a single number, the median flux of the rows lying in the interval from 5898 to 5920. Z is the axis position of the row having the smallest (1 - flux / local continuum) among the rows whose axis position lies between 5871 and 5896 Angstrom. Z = 5875.33 Angstrom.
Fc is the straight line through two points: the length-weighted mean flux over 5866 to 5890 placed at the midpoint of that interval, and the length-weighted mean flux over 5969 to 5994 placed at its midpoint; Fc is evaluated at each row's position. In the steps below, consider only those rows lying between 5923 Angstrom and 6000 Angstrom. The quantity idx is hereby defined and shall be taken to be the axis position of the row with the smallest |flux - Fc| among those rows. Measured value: 5940.63 Angstrom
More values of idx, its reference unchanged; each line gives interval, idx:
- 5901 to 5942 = 5940.63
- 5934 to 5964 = 5940.63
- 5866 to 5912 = 5905.17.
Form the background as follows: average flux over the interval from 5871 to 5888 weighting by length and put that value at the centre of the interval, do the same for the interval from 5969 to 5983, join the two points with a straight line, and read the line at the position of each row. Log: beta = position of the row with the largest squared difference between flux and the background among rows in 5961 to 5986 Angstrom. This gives 5979.06 Angstrom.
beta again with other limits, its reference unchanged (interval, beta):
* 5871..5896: 5888.88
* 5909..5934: 5921.51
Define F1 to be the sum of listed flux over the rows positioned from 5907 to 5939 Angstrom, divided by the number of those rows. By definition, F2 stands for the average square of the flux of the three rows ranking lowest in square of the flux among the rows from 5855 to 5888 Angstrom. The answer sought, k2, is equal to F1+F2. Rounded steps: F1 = 13.8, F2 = 164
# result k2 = 178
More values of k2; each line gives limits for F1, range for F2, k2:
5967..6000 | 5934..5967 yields 194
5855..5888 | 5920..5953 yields 188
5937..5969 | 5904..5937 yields 182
